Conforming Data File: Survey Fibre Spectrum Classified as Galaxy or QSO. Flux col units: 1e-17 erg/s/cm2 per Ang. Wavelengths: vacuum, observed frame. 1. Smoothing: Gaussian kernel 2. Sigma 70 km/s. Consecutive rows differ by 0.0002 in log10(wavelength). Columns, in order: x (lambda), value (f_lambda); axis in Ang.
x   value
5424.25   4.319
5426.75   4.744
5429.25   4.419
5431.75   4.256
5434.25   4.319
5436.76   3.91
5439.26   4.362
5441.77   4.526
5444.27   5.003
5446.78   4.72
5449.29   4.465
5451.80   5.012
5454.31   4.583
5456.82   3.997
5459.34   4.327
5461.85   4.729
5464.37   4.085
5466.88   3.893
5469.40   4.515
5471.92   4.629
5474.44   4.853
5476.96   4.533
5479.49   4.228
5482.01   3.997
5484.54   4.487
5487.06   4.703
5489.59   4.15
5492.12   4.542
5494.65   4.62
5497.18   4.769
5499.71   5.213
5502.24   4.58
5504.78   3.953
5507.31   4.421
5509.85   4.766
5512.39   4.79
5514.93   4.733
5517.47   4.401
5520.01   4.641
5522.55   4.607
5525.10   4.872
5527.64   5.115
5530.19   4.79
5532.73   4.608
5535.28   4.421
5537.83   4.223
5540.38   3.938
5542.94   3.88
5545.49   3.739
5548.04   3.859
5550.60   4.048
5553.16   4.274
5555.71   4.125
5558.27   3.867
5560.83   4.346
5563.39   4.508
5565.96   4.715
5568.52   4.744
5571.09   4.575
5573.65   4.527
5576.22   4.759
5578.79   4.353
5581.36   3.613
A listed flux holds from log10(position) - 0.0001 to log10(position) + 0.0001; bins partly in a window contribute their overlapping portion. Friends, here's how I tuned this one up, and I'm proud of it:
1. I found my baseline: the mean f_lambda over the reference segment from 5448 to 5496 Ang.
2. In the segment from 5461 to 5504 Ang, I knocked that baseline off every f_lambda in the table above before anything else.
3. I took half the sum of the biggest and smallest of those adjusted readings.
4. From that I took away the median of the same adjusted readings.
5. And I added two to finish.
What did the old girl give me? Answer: 2.01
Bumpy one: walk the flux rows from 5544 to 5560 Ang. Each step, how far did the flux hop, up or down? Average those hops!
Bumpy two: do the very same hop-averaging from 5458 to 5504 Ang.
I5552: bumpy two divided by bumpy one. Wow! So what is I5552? 1.9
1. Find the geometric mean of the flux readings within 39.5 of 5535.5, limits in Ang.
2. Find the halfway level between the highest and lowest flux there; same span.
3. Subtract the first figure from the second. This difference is 0.04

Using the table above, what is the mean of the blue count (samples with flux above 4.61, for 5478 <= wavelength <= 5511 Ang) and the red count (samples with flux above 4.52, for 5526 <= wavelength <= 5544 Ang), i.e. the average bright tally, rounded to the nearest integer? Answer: 4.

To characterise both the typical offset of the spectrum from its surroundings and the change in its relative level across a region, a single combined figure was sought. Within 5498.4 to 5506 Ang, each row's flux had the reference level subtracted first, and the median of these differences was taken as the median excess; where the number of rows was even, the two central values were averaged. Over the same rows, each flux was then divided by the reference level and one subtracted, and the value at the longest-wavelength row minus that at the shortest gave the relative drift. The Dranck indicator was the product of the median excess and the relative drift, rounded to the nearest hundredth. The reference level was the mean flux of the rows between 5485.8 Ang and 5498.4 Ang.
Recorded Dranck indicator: -0.01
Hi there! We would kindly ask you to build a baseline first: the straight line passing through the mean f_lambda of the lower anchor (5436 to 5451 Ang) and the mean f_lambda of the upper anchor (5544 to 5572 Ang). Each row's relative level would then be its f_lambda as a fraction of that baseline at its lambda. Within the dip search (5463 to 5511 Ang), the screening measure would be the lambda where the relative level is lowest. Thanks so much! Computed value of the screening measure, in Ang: 5466.88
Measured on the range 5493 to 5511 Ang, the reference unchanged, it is 5504.78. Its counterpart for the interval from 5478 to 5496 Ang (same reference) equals 5482.01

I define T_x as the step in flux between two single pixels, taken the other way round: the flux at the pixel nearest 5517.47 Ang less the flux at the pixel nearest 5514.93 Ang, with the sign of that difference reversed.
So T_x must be 0.33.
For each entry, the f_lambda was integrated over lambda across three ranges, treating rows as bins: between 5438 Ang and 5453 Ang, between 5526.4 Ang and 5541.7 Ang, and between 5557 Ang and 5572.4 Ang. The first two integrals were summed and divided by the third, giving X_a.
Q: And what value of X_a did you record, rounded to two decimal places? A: 2.03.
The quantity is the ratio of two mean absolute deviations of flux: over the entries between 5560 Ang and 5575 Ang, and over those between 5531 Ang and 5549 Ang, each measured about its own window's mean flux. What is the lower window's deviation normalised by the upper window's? 2.5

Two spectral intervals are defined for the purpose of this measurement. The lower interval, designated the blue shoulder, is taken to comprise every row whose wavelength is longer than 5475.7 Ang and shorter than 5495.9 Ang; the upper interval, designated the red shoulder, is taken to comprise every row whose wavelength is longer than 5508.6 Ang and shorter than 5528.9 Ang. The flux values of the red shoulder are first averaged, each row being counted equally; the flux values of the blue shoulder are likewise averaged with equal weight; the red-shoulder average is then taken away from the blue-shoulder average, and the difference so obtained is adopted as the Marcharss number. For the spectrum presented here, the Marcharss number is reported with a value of -0.3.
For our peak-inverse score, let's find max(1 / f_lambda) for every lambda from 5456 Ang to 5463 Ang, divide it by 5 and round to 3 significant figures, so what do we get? 0.0500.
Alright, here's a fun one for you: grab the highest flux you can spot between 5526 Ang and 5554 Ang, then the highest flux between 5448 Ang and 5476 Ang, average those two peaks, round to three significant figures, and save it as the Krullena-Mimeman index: 5.06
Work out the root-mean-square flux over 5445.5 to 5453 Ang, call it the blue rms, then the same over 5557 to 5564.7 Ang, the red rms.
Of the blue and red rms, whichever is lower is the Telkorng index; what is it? 4.25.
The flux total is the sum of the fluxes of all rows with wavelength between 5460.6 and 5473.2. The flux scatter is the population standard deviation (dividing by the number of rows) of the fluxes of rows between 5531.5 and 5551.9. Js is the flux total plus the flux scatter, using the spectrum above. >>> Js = 22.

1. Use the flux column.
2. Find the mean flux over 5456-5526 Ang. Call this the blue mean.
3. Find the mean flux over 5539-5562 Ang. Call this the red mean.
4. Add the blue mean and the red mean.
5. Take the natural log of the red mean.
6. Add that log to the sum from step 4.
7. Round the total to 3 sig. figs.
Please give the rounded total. 9.90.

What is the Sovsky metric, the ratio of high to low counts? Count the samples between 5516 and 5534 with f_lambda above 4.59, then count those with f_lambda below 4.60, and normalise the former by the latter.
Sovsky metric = 6.00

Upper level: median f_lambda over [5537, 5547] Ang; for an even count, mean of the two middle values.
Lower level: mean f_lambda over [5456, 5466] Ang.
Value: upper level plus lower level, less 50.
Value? -41.8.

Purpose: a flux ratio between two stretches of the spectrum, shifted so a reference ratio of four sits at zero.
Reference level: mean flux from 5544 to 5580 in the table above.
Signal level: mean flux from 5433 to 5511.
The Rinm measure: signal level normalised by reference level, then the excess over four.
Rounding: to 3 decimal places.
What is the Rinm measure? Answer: -2.962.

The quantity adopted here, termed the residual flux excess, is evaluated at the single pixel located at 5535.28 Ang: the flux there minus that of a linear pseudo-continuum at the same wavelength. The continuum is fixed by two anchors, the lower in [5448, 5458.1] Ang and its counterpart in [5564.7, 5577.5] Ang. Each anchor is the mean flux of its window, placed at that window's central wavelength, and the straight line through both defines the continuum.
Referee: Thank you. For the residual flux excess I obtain -0.20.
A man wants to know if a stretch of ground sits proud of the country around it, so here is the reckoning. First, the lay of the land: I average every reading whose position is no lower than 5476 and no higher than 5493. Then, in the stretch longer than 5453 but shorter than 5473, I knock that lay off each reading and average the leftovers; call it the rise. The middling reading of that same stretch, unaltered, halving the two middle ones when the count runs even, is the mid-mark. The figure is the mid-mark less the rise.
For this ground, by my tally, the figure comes 4.45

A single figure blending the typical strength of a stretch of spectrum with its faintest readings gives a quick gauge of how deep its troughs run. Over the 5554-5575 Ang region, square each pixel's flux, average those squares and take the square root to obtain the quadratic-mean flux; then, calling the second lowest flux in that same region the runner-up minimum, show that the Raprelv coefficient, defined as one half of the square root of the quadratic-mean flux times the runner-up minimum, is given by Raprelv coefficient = 2.14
